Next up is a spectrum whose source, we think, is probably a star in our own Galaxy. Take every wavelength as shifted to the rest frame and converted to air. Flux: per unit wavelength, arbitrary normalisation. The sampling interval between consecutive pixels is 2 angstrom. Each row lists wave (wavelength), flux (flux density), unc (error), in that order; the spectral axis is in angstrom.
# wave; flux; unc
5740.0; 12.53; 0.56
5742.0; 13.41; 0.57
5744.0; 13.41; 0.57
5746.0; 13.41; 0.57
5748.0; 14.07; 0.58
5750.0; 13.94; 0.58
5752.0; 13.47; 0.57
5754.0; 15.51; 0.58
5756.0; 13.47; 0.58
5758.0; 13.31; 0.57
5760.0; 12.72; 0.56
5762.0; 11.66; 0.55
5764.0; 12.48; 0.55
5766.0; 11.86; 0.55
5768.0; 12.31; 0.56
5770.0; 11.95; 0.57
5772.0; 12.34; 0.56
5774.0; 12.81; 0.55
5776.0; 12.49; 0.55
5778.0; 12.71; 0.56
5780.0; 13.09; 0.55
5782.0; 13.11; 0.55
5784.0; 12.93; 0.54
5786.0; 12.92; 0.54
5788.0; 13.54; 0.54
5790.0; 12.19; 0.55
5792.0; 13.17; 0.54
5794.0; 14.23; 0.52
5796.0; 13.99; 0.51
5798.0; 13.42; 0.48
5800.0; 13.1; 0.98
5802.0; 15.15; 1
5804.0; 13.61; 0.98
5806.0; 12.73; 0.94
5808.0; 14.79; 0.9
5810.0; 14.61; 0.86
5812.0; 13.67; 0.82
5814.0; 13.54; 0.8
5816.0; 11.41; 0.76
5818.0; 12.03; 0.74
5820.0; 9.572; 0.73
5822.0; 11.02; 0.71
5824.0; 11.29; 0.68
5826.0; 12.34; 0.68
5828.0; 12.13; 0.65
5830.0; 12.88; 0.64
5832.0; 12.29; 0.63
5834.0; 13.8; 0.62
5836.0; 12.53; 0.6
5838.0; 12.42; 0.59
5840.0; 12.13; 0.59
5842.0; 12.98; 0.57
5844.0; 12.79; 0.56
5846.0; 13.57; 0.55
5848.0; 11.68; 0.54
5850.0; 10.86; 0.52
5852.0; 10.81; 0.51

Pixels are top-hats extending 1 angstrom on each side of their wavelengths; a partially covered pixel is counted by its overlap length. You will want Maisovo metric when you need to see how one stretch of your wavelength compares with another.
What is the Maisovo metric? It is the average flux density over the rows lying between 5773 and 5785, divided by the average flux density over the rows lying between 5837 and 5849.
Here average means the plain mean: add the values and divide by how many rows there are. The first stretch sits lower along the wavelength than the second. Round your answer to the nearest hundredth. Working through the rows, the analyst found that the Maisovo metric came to 1.02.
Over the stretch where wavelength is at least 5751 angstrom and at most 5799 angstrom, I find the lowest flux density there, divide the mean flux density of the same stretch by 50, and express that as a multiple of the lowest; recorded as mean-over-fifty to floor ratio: 0.0223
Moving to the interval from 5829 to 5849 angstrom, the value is 0.0218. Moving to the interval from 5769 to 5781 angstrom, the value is 0.0210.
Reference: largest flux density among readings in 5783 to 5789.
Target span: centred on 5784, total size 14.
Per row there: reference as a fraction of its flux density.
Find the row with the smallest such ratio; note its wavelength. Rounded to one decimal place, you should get 5788.0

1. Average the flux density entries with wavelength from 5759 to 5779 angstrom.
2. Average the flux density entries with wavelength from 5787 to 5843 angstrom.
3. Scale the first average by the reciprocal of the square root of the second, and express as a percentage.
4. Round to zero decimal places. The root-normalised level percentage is 344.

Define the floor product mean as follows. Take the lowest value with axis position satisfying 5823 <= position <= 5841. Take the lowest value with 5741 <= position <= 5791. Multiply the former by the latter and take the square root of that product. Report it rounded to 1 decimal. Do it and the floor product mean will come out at 11.5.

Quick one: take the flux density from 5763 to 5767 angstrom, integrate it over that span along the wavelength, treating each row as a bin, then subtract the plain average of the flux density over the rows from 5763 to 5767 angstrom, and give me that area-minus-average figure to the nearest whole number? 37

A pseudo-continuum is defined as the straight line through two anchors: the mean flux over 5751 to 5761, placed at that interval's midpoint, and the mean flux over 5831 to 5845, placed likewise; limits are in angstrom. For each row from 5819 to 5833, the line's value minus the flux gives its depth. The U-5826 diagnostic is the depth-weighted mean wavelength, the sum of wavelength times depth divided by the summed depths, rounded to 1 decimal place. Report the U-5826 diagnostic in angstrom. 5822.8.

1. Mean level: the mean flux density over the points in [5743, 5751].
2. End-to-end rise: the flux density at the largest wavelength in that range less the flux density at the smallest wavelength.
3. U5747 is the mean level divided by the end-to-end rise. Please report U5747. 26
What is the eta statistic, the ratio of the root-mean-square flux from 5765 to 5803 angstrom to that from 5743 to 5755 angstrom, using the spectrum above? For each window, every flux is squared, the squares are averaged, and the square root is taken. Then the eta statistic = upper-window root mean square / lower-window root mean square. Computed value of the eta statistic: 0.93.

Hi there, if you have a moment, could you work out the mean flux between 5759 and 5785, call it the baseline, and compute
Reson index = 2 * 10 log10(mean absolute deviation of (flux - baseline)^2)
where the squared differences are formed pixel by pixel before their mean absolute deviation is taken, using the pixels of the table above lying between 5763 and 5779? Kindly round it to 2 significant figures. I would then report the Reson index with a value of -18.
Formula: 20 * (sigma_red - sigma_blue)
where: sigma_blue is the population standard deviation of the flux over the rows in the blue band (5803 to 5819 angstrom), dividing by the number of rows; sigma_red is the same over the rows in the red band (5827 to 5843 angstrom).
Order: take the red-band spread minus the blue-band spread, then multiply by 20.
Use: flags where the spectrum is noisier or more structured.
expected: -12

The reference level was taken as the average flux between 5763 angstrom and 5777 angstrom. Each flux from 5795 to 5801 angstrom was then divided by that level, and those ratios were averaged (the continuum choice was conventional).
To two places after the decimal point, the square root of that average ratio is 1.05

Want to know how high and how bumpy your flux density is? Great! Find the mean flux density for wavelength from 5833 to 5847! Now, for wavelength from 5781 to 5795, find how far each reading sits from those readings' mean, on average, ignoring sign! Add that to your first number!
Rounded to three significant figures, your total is 13.3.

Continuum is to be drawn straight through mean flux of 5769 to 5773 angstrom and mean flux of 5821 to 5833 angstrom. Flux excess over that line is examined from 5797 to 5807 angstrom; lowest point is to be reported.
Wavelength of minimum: 5806.0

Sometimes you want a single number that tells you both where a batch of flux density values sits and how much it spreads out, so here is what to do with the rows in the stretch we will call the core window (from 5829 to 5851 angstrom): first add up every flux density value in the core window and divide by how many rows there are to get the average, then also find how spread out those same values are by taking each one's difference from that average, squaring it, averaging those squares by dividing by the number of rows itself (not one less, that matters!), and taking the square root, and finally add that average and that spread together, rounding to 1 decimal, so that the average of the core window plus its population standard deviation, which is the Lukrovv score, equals 13.3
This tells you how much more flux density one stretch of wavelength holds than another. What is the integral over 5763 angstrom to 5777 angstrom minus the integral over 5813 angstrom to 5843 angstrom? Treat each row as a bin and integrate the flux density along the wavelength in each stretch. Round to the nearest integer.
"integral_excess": -192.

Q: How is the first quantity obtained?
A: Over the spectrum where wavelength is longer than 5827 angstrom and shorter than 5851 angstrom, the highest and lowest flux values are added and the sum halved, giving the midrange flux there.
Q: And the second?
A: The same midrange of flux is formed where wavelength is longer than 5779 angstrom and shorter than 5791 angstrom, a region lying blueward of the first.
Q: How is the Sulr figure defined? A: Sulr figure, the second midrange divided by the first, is 1.04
